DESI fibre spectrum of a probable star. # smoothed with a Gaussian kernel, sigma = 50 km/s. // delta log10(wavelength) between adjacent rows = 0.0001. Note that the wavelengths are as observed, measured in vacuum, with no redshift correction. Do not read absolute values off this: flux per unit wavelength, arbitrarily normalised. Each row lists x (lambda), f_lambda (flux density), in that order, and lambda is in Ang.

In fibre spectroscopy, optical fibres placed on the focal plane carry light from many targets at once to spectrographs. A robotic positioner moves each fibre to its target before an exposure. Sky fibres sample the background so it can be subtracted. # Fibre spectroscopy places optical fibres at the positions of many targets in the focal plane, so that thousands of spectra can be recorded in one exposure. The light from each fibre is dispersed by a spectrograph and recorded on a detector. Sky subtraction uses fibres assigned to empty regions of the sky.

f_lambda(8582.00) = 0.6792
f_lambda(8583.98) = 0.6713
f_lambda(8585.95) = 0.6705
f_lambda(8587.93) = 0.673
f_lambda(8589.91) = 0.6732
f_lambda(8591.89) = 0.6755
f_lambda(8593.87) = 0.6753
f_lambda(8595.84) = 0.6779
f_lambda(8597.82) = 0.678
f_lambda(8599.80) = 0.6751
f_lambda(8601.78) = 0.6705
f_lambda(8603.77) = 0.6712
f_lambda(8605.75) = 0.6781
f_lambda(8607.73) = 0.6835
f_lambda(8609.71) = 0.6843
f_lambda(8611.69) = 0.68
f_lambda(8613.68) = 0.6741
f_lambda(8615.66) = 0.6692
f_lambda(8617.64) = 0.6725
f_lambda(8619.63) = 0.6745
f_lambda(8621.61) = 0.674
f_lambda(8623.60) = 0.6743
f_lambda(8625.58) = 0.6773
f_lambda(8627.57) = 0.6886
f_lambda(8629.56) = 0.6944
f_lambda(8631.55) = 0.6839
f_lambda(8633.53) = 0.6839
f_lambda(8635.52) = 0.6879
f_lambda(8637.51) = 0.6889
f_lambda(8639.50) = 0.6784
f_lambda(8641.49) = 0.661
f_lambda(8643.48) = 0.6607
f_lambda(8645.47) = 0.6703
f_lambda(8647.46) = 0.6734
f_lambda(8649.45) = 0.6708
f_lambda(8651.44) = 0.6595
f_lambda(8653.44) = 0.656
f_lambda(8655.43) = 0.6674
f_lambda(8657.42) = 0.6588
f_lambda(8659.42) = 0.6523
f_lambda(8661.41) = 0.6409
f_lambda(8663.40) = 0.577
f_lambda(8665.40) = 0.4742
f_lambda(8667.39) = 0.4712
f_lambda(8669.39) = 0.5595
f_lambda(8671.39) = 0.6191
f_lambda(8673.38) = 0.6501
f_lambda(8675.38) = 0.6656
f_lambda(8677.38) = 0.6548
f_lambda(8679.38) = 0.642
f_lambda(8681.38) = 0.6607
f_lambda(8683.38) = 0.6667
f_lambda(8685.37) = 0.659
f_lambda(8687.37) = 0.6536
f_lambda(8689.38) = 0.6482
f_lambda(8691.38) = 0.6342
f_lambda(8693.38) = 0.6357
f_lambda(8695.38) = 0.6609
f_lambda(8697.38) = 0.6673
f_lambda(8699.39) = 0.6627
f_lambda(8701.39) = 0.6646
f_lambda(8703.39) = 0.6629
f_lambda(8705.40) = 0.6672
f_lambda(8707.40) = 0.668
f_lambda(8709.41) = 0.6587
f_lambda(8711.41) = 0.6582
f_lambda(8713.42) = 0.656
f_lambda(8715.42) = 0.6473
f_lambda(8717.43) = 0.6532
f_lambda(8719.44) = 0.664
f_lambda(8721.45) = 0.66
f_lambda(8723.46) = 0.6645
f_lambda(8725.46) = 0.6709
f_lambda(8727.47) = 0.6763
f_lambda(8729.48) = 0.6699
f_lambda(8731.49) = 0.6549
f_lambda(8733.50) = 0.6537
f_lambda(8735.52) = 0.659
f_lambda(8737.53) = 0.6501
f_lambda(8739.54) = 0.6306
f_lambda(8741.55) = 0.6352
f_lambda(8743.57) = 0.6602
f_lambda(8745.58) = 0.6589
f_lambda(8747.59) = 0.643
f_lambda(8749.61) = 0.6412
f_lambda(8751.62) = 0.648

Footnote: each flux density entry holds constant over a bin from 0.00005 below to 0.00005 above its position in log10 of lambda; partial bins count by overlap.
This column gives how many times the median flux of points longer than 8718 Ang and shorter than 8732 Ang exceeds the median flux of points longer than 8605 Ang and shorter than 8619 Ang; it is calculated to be 0.98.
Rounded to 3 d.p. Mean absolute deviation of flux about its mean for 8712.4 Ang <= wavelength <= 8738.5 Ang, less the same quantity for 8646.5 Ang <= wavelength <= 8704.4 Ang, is -0.027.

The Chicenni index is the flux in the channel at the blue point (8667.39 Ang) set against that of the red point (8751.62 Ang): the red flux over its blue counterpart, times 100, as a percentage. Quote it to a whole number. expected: 138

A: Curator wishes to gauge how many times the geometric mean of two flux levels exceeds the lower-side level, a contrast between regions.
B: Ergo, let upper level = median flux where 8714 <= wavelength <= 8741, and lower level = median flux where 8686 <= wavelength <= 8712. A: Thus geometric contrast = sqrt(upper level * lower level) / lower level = 1.00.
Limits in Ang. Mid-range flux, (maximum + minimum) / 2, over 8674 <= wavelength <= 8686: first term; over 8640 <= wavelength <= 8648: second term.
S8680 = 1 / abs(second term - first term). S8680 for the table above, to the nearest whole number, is 79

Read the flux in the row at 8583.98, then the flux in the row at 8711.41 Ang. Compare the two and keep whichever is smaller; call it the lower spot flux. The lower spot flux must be 0.66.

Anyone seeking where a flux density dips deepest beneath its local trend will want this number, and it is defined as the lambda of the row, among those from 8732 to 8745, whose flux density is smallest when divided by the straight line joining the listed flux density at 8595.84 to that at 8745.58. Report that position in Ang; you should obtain 8739.54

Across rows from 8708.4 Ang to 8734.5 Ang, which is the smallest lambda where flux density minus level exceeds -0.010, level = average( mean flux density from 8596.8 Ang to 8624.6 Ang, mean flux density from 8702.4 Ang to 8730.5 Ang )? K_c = 8719.44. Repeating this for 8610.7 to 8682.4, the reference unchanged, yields 8611.69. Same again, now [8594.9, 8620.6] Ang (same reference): 8595.84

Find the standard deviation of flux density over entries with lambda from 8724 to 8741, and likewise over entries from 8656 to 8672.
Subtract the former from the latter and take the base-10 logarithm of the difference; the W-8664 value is -1.2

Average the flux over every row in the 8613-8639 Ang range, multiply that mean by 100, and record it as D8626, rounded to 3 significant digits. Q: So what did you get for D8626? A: 68.0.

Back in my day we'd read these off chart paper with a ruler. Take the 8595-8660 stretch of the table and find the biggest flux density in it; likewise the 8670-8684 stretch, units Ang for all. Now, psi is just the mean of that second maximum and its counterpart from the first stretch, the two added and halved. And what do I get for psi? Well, 0.681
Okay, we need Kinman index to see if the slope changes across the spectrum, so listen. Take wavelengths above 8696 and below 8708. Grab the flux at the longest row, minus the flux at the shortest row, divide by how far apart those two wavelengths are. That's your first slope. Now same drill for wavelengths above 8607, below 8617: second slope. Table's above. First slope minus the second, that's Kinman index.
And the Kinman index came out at 0.0019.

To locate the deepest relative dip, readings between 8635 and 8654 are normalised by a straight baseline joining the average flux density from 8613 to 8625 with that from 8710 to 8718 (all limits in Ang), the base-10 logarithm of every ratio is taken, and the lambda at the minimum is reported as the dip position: 8653.44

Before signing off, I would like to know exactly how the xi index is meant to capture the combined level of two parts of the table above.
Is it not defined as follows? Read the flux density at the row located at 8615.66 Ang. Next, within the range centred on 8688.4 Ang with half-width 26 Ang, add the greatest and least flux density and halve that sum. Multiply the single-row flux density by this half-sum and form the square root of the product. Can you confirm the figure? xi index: 0.617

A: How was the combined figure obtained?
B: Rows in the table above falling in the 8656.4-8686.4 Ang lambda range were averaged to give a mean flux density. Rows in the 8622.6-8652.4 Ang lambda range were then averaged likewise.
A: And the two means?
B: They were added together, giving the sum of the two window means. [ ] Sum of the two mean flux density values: 1.29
